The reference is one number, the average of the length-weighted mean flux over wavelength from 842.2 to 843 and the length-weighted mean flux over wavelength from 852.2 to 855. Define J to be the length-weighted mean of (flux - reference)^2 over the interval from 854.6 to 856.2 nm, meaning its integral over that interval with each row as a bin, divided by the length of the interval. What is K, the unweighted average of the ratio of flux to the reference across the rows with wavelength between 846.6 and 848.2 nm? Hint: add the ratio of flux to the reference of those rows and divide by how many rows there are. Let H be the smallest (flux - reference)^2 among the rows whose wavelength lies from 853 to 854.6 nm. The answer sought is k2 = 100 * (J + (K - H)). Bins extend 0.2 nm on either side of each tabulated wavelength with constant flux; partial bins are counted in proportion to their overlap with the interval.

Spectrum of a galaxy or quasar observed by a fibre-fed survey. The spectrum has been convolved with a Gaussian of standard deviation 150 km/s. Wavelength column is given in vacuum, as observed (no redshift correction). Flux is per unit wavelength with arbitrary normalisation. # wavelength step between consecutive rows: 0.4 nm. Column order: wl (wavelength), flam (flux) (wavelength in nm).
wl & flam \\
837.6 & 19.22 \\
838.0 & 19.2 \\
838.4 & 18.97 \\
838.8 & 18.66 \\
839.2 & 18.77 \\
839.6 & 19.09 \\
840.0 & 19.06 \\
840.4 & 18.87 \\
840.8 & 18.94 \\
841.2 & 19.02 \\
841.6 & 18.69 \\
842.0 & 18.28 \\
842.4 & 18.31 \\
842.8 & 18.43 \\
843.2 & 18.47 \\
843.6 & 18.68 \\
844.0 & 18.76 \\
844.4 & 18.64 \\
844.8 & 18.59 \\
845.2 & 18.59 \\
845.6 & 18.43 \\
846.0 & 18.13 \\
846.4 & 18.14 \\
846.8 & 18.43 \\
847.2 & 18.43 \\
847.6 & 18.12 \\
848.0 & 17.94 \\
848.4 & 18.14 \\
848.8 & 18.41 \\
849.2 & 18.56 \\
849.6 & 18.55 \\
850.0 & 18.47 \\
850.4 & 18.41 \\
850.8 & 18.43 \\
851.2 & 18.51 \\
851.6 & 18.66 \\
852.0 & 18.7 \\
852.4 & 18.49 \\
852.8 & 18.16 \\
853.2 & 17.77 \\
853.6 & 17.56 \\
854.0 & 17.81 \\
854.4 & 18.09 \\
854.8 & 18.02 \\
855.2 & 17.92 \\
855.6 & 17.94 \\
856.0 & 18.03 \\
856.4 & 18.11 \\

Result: 104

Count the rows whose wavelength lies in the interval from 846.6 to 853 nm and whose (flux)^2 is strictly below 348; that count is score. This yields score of 14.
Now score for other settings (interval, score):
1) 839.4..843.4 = 4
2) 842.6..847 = 9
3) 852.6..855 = 6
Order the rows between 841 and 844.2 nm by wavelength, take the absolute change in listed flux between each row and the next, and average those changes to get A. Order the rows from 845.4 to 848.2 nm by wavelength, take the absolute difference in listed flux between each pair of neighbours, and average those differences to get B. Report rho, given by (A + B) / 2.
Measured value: 0.18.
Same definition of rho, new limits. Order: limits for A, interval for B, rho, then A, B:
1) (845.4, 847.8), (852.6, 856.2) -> 0.18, 0.18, 0.176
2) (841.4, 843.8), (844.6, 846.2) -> 0.16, 0.16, 0.153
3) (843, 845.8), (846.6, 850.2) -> 0.13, 0.10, 0.150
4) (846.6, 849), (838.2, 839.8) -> 0.22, 0.19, 0.247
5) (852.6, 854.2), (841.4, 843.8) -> 0.22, 0.28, 0.162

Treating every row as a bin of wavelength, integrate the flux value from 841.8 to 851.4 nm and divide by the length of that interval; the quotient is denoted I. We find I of 18.4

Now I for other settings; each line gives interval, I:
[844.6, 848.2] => 18.3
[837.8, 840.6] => 18.9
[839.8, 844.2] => 18.7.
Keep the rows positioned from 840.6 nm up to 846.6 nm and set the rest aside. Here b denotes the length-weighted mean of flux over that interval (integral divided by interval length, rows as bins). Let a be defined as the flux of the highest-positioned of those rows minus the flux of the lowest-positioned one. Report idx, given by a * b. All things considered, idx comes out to -15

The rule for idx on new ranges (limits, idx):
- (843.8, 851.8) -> -2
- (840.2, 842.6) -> -10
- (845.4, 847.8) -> -6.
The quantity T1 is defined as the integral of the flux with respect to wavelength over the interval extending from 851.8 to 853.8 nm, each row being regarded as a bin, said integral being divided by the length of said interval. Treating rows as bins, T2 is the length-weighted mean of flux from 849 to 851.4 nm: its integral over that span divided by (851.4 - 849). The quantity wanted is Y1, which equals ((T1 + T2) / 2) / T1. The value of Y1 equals 1.01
